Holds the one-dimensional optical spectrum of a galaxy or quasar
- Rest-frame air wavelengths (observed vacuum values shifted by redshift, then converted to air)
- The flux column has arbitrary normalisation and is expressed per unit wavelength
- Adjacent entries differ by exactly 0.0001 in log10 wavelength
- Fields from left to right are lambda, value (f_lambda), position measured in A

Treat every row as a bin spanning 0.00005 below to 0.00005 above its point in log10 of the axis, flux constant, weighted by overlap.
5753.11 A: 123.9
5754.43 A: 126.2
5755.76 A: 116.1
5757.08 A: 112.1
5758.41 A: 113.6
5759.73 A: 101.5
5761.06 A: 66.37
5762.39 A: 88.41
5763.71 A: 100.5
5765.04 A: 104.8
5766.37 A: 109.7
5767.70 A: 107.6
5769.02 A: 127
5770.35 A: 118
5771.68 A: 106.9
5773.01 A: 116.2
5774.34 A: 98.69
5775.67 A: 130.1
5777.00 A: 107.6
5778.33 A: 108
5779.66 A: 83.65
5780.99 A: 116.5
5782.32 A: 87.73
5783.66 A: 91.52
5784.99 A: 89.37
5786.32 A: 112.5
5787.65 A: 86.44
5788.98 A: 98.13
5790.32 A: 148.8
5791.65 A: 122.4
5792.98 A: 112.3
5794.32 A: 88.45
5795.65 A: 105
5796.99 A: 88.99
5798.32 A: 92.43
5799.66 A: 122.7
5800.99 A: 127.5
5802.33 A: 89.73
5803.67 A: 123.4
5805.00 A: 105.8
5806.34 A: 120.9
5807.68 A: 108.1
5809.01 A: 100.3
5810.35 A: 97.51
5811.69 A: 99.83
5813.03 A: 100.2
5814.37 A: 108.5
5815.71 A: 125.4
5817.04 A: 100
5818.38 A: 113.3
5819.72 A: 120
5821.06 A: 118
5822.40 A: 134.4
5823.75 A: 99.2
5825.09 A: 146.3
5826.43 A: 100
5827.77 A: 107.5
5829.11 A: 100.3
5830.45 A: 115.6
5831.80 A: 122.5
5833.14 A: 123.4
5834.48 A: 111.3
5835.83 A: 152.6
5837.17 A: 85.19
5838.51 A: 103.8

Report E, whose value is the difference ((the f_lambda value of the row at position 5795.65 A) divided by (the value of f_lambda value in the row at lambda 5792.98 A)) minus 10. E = -9.07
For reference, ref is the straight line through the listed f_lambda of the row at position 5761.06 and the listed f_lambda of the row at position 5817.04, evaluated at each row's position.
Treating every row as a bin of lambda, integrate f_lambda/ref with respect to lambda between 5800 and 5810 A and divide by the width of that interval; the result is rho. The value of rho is 1.20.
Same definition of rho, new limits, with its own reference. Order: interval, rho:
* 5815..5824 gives 1.15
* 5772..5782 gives 1.42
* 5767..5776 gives 1.57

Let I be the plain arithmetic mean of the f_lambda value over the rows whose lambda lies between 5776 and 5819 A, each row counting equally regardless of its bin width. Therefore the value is 106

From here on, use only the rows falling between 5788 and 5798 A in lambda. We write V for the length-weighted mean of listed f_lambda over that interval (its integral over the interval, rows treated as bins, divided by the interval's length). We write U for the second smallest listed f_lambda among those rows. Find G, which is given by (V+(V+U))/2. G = 152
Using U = 88.99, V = 108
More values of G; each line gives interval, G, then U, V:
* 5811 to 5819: 158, 100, 108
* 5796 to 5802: 153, 92.43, 107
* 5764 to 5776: 165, 104.8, 112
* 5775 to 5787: 147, 87.73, 103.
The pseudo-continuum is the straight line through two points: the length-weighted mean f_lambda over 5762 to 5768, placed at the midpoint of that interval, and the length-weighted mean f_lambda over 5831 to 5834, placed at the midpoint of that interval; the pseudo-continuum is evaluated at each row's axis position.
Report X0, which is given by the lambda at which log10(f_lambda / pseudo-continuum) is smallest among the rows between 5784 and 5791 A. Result 5787.65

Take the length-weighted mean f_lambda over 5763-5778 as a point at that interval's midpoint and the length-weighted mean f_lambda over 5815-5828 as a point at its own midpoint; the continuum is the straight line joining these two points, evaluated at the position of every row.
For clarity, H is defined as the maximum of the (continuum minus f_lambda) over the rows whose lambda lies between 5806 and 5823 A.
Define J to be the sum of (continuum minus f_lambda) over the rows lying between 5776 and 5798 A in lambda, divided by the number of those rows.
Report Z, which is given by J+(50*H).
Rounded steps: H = 18.1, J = 10.2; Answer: 913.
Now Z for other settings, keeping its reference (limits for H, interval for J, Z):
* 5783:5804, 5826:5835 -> 1344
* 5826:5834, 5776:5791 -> 872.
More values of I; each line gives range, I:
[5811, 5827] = 114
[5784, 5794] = 110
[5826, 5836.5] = 117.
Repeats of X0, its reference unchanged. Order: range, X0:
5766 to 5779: 5774.34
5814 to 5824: 5823.75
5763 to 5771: 5763.71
